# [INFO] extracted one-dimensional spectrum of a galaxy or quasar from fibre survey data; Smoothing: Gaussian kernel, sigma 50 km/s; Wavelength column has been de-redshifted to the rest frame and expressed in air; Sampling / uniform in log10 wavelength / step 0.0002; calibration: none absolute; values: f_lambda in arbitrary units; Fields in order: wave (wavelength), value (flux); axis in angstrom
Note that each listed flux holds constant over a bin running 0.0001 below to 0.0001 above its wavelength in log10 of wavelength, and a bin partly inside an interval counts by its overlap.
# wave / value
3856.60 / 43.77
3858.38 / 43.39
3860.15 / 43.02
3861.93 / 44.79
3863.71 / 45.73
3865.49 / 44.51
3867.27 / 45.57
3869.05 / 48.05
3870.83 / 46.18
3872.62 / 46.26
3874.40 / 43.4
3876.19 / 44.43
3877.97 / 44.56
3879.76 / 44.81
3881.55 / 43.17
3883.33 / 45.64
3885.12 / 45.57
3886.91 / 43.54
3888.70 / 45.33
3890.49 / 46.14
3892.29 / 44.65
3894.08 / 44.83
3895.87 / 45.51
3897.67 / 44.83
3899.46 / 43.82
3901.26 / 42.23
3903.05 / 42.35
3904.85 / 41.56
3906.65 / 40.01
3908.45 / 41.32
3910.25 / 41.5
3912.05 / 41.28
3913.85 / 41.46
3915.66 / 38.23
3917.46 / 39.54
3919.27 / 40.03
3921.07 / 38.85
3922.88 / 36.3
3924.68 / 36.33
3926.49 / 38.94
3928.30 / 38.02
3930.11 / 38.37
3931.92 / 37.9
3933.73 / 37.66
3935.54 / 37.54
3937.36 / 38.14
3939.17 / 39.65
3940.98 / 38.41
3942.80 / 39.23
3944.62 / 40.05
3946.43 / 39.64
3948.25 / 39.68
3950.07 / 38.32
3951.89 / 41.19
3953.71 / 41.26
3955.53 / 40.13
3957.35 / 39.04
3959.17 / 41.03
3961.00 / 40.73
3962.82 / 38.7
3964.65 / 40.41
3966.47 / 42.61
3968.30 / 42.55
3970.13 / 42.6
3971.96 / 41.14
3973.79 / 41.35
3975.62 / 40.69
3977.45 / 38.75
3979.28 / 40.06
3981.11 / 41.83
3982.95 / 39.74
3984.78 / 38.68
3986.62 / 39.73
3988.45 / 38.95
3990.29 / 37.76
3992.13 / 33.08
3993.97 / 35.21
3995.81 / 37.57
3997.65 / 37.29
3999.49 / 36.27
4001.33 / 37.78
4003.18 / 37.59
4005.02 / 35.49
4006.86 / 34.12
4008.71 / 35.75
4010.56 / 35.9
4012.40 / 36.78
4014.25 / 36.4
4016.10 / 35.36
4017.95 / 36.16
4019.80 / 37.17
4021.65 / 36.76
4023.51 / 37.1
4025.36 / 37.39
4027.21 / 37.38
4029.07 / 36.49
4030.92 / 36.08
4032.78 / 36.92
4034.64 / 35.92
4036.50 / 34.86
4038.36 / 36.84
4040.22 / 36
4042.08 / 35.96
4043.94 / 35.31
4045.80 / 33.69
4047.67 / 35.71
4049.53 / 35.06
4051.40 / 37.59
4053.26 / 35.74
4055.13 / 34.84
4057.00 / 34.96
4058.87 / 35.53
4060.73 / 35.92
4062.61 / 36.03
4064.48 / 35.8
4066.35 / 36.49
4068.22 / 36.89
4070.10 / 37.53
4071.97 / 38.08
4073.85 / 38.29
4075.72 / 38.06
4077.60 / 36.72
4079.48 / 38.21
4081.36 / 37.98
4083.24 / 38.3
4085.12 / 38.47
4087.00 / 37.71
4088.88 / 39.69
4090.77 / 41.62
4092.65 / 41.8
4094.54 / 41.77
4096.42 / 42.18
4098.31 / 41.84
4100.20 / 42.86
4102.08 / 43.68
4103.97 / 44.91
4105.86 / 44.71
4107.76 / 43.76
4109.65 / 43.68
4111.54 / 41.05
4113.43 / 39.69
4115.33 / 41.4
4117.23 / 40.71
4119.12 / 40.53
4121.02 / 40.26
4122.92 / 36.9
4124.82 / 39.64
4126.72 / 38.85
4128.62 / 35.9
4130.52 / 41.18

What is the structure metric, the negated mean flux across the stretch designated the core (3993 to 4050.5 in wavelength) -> -36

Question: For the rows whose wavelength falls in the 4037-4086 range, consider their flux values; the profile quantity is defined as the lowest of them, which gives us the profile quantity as 33.69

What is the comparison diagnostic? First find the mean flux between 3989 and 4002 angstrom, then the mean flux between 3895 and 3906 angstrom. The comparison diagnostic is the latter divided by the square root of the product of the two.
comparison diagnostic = 1.09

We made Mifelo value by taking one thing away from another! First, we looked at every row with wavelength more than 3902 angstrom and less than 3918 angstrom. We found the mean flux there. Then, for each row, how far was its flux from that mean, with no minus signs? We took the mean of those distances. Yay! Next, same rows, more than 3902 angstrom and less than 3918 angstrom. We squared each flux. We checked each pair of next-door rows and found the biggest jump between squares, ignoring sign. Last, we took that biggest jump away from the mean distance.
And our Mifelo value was -256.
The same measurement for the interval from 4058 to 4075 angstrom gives -49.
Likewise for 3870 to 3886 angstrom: -256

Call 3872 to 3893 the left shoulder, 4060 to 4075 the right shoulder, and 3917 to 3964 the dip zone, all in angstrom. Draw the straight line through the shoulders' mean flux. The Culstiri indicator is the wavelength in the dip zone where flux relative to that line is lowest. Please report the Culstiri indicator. 3922.88 angstrom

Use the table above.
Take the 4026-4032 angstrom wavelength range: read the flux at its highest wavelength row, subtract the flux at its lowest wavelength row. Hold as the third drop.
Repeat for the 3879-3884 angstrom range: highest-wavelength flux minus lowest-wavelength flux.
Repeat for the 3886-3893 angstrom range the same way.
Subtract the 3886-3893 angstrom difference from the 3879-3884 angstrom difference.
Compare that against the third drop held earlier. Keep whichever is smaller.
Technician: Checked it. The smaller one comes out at -1.3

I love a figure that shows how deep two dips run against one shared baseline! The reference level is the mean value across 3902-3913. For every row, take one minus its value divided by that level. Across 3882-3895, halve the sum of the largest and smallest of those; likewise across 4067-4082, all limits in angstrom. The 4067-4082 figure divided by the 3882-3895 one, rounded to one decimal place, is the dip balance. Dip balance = -1.1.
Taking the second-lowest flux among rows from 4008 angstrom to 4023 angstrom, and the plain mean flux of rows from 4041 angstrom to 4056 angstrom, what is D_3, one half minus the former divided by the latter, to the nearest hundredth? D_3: -0.51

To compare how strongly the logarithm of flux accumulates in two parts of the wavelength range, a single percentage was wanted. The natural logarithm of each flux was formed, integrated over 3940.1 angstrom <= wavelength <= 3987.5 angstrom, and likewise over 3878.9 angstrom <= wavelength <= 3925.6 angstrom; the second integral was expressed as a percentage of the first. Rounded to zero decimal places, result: 100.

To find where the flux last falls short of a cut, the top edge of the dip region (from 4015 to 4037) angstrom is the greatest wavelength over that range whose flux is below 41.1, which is 4036.50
